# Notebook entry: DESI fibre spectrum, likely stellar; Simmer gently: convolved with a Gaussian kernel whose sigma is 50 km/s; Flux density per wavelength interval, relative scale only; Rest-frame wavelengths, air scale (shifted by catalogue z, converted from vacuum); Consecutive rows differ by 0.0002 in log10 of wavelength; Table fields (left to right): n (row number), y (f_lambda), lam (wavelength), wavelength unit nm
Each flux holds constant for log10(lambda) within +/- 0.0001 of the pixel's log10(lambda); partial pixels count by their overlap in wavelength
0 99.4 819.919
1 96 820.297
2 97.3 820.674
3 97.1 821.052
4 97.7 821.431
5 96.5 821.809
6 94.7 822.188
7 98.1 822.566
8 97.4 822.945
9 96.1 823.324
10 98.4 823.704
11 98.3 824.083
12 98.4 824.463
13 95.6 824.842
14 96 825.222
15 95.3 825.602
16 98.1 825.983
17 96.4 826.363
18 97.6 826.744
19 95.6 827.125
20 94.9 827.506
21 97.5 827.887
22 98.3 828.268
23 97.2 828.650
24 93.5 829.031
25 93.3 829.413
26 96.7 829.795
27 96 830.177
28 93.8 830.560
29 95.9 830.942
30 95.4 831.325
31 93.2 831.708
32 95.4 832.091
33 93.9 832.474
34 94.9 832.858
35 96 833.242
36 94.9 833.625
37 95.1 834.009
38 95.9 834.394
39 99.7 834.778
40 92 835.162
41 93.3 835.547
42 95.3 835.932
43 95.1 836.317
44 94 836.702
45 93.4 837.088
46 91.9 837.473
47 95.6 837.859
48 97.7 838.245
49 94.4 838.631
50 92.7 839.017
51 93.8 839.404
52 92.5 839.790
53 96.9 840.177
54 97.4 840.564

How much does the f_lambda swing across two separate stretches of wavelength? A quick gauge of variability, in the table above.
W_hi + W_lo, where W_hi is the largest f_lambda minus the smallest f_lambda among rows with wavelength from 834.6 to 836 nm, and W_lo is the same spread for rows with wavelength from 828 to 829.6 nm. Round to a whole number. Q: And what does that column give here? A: 13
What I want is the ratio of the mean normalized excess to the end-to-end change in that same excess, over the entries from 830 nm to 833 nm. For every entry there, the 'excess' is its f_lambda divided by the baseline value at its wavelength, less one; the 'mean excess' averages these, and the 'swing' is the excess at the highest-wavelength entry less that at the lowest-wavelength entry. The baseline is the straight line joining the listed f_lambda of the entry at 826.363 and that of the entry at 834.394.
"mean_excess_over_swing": 1.4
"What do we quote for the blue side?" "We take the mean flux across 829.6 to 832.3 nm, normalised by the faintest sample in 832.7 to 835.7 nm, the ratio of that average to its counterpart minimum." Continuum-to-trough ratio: 1.03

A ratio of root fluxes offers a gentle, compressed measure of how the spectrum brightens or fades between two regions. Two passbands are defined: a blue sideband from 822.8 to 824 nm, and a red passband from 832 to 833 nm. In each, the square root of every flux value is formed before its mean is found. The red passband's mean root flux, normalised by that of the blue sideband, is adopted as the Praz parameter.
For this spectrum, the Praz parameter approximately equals 0.99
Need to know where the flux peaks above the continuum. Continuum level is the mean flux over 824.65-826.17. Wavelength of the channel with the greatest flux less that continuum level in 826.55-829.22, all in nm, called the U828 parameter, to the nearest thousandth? 828.268 nm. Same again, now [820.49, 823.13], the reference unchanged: 822.566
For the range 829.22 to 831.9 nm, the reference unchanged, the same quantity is 829.795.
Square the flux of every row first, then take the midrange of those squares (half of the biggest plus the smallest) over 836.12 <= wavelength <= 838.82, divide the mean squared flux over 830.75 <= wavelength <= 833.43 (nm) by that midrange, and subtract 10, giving -9.00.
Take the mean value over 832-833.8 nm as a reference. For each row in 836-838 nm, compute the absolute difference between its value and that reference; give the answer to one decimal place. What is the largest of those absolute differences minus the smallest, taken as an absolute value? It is 3.0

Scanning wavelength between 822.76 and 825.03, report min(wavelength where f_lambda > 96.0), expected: 822.945 nm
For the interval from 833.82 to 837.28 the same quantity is 834.778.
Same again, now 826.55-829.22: 826.744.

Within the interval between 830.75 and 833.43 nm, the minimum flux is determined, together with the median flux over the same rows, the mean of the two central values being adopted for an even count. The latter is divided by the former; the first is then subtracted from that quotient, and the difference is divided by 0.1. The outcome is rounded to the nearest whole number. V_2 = -922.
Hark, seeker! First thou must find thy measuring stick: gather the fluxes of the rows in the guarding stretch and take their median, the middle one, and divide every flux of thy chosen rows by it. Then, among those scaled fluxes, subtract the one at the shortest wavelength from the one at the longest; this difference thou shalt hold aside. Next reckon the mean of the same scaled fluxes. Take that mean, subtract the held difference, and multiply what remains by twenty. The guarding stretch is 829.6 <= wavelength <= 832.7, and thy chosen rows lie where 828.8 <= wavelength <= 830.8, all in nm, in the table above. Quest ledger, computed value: 19.8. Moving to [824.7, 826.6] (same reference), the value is 20.0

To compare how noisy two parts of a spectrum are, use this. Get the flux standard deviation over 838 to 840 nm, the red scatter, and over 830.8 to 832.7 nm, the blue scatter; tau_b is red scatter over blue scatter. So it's 1.82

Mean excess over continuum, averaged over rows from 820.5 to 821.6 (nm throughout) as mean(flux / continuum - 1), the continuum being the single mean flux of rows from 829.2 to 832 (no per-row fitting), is 0.026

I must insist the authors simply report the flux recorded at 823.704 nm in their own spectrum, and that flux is 98.4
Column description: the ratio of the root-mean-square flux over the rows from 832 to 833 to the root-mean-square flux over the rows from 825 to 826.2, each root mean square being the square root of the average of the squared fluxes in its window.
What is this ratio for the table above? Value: 0.982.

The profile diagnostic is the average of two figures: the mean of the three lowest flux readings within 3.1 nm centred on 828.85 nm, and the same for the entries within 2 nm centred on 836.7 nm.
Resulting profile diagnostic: 93.5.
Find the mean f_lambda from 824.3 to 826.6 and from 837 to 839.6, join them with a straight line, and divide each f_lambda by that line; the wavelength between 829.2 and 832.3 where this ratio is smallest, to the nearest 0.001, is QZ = 829.413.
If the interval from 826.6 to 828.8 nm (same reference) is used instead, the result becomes 827.506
